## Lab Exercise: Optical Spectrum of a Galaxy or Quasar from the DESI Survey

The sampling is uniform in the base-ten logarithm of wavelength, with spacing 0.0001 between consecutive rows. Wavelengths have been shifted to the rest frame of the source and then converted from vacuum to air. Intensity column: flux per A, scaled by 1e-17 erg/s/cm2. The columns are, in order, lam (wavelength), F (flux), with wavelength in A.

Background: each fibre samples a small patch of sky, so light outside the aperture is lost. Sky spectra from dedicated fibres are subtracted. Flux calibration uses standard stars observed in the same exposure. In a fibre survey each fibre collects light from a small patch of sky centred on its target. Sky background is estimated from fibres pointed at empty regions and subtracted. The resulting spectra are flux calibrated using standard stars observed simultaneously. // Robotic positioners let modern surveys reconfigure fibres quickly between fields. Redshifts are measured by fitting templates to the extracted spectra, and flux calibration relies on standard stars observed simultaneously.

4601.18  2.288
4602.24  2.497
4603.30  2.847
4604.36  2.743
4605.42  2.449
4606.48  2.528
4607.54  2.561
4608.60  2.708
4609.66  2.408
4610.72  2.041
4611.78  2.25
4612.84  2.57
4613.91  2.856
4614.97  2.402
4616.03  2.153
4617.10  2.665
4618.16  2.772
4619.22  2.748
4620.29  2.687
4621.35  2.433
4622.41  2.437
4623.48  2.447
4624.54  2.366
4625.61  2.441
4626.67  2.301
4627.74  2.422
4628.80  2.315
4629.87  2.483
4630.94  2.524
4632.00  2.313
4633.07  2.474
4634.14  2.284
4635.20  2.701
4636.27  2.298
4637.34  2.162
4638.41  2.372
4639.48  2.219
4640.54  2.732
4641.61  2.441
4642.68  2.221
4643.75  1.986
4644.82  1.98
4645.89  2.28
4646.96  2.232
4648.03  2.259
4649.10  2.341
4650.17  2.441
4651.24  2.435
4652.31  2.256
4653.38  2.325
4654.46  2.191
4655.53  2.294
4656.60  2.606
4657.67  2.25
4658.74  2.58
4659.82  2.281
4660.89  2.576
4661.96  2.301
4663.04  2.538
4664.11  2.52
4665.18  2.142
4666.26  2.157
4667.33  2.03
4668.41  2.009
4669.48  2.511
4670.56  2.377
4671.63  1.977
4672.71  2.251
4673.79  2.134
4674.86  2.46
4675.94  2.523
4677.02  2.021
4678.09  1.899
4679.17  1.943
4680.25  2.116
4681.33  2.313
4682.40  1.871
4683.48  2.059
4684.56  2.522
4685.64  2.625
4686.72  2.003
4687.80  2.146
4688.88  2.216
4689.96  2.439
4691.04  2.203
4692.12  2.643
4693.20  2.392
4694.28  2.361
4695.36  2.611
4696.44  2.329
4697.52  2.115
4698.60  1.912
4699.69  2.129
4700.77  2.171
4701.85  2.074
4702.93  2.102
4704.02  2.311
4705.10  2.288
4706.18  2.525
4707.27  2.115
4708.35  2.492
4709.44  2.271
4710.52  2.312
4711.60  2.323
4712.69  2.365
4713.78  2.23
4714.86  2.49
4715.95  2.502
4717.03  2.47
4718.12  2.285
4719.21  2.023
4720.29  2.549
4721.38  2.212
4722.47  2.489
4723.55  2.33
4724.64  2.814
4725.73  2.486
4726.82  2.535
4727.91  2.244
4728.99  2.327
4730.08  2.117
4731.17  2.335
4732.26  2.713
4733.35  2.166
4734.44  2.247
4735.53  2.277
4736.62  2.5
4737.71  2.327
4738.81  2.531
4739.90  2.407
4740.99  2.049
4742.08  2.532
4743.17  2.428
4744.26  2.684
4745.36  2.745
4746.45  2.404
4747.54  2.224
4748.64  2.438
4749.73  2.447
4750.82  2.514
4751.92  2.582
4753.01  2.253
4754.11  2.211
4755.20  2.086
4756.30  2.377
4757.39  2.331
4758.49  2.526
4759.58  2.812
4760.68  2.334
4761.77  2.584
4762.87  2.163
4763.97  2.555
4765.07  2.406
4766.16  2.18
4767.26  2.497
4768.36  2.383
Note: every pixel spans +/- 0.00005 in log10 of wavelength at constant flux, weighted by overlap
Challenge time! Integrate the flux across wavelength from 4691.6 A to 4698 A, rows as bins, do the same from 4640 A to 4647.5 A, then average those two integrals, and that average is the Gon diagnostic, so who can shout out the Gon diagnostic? 16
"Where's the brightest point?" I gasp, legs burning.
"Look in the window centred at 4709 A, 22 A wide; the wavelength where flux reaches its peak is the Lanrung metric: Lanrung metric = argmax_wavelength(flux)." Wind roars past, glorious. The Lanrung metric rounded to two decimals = 4706.18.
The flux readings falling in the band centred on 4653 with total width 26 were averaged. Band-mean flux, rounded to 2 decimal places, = 2.34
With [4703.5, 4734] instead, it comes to 2.37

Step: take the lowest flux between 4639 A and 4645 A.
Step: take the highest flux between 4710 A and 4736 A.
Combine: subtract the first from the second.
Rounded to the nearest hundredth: 0.83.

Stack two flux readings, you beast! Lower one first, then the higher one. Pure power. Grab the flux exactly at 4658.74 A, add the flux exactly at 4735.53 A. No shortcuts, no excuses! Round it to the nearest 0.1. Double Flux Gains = 4.9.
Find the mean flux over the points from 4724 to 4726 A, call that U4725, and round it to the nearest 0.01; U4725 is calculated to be 2.65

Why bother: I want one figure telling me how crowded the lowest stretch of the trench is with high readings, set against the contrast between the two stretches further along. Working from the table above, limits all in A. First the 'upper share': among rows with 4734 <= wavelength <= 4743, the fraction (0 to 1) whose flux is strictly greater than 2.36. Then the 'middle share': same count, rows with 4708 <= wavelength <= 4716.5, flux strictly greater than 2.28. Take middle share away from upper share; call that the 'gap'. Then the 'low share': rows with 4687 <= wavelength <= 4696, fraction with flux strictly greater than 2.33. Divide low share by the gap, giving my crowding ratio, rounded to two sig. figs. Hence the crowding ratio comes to -2.5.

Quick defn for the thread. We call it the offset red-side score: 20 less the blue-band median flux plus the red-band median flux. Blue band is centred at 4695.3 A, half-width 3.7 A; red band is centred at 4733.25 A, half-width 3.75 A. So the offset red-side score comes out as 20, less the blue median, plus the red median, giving 19.9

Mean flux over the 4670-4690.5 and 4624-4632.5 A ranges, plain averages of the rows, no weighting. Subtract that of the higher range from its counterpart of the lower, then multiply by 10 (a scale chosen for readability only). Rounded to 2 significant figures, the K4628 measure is 1.9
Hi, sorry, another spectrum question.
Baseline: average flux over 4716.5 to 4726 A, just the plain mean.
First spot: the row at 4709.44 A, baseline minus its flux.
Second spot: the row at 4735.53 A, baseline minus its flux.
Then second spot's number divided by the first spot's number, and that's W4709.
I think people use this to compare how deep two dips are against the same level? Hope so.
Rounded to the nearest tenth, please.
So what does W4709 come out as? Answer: 1.0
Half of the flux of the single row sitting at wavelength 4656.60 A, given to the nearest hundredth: 1.30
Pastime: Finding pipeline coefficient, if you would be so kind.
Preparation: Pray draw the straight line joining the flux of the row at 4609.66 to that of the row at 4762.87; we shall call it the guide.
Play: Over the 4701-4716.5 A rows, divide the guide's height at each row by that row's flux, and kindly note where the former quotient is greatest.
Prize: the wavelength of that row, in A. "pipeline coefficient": 4701.85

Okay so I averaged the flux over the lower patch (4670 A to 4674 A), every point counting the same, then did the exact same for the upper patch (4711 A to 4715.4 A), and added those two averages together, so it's 4.54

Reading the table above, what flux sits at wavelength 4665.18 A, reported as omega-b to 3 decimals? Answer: 2.142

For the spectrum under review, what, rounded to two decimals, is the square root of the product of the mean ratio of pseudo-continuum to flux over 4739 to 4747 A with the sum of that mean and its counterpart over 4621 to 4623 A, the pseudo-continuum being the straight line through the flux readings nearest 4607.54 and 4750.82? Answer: 1.46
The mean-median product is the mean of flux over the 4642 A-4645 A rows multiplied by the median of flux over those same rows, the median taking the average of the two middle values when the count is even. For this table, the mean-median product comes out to 4.1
